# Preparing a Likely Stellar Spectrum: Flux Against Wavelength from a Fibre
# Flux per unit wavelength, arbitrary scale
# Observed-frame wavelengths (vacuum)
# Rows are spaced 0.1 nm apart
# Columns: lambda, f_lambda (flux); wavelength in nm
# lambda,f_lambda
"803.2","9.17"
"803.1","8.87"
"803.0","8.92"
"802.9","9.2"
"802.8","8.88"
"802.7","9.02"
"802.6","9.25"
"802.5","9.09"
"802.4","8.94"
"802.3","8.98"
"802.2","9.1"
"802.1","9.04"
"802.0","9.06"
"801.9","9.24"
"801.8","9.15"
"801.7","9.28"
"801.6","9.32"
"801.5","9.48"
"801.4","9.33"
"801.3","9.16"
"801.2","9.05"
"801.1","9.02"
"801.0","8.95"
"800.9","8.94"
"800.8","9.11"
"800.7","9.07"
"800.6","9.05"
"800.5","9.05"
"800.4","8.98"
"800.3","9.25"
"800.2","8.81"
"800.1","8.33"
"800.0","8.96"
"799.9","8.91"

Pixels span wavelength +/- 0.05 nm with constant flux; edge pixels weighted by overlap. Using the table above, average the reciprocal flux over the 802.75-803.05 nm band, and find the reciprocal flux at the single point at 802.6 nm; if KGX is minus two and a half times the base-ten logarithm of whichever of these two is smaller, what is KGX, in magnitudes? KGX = 2.42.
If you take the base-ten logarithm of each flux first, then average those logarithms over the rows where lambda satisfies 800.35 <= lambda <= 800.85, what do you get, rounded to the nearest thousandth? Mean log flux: 0.957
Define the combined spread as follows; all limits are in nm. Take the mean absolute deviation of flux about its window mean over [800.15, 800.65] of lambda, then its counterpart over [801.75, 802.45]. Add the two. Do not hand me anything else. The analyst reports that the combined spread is 0.18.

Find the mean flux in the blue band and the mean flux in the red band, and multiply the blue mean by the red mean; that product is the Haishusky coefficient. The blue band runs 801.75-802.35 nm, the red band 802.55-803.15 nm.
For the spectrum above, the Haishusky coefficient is 82.1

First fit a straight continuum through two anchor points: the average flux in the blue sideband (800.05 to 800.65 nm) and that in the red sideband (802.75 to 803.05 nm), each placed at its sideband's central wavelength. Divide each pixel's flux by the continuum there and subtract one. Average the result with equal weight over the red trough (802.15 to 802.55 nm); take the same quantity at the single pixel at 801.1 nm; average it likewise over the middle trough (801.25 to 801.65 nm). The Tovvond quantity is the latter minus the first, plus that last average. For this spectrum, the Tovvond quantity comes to 0.046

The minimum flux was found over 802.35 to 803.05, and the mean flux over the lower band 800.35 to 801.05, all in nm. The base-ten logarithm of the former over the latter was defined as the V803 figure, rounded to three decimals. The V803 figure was -0.007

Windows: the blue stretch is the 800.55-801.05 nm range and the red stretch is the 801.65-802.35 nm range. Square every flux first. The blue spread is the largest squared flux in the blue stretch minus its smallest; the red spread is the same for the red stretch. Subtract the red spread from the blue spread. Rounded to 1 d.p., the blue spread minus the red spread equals -2.4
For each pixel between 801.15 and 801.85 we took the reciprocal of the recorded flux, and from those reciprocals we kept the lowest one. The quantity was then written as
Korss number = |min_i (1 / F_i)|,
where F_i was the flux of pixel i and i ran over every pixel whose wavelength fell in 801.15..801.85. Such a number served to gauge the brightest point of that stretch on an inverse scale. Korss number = 0.105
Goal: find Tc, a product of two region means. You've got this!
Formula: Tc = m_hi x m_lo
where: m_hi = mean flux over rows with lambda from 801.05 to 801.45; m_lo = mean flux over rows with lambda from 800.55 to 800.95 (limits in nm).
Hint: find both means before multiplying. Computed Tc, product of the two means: 82.6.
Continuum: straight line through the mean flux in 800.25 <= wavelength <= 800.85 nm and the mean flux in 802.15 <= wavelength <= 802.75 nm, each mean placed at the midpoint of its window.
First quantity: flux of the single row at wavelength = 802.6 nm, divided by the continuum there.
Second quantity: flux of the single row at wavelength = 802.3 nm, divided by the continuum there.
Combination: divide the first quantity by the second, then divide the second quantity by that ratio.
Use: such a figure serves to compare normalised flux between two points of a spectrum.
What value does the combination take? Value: 0.96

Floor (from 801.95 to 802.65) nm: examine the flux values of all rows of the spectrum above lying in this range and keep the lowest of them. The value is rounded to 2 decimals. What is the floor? 8.94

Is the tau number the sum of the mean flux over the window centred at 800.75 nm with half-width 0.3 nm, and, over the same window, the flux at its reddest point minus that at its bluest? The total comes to 8.93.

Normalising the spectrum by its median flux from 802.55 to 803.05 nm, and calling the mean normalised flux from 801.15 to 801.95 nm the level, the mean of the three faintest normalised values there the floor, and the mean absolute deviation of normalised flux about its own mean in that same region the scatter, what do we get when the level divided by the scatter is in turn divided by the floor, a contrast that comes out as 90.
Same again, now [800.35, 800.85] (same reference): 298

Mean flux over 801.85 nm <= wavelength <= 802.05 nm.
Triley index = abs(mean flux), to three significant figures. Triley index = 9.15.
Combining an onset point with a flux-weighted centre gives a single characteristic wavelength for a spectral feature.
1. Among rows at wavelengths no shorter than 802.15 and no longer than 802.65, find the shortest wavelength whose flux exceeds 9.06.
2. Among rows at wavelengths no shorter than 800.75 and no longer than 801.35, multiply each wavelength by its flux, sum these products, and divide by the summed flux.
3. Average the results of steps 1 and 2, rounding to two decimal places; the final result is 801.63 nm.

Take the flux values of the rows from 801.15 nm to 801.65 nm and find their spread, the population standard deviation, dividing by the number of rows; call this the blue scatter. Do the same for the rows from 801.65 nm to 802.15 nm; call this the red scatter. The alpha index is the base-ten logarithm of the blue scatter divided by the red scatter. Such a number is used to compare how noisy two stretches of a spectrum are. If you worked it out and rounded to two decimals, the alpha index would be 0.19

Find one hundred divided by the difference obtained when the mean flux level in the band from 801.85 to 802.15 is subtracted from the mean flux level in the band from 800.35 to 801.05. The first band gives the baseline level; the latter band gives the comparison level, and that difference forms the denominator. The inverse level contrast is -1088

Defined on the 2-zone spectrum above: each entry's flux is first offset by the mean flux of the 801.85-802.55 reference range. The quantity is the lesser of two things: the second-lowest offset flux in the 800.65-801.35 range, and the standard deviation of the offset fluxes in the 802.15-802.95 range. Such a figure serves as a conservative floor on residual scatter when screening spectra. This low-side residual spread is -0.11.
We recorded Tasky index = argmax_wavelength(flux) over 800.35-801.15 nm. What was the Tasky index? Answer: 800.8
